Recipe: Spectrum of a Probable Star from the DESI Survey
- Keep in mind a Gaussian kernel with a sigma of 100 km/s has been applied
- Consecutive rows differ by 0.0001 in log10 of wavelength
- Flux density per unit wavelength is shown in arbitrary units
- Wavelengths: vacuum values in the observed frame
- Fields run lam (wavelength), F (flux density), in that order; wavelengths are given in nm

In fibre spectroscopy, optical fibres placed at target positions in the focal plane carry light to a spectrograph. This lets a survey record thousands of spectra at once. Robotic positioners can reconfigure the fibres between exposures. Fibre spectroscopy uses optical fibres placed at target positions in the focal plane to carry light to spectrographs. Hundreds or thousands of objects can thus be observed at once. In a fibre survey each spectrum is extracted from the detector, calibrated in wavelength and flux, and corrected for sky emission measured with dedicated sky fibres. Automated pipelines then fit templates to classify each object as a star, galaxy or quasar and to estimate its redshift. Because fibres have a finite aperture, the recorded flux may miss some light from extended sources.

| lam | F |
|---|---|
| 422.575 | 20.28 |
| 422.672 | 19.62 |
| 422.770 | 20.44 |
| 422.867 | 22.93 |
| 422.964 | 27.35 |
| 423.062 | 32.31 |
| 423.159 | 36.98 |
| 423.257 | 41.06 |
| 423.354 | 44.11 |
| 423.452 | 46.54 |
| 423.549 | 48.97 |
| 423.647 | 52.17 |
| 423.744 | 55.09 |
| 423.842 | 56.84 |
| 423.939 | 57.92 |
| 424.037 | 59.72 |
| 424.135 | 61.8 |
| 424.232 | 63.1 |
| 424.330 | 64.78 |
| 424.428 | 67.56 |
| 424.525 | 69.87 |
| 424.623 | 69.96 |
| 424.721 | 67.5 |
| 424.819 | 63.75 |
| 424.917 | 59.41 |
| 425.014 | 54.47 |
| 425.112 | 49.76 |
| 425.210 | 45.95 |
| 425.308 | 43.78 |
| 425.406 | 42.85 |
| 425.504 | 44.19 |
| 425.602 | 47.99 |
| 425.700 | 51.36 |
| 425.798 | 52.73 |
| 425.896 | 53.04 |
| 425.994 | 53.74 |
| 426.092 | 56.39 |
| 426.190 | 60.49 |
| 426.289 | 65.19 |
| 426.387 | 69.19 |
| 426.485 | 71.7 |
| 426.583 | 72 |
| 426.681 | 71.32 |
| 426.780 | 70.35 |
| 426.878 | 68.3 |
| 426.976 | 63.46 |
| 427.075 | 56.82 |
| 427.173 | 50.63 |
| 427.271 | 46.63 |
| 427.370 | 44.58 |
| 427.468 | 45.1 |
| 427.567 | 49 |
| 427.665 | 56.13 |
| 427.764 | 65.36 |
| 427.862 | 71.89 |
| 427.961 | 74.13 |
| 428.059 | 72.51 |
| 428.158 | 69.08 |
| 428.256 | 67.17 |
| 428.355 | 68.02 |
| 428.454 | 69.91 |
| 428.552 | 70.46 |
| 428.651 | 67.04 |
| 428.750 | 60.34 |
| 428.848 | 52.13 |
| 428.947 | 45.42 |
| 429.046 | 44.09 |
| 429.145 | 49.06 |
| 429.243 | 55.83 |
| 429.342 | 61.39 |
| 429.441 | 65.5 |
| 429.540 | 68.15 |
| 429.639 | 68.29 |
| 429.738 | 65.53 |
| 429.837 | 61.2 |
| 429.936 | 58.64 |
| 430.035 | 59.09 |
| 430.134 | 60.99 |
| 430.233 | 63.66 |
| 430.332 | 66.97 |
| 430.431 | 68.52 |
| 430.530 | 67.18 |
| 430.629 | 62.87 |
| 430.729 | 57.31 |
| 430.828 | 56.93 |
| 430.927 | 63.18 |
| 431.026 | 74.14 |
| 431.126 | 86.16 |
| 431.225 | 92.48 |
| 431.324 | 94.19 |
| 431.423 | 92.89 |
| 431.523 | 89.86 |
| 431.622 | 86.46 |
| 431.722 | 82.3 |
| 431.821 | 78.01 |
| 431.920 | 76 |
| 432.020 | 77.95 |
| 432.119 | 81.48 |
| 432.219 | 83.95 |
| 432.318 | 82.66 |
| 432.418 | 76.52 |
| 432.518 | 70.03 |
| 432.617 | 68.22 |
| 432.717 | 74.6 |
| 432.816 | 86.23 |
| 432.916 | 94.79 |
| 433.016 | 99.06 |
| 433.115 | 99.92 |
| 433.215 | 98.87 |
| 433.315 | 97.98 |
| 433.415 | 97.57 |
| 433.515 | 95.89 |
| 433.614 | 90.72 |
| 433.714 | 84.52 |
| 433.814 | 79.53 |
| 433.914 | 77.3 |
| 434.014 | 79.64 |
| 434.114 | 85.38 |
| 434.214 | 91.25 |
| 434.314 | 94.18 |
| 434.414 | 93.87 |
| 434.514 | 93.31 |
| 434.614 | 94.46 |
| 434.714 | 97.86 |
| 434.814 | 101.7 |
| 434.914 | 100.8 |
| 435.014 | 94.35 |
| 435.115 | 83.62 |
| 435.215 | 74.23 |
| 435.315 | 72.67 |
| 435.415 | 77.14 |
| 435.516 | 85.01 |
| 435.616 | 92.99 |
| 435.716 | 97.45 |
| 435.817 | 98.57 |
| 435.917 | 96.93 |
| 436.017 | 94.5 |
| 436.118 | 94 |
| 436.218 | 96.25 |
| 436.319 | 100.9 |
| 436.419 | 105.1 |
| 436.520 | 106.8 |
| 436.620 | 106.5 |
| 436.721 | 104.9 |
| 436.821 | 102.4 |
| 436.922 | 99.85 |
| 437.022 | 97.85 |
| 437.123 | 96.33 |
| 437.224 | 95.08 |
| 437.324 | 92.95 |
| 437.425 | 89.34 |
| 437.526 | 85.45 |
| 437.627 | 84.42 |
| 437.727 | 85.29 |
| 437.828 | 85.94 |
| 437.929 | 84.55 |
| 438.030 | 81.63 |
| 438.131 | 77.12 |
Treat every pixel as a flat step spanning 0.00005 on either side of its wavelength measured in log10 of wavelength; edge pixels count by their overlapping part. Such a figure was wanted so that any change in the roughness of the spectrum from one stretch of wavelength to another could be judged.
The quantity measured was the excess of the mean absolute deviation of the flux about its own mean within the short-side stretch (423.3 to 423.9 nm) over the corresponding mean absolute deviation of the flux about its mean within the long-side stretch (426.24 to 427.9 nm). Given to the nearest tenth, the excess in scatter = -5.1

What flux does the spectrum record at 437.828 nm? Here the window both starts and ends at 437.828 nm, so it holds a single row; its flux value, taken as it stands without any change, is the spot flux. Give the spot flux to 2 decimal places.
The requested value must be 85.94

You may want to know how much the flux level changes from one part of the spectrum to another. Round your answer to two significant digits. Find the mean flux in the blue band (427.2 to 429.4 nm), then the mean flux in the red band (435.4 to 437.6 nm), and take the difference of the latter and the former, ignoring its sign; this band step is 37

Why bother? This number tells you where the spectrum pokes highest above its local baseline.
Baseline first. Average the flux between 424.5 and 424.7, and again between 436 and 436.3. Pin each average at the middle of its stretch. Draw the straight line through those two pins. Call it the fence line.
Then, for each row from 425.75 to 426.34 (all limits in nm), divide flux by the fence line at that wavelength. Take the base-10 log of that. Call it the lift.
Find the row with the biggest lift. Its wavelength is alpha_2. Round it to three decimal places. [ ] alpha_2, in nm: 426.289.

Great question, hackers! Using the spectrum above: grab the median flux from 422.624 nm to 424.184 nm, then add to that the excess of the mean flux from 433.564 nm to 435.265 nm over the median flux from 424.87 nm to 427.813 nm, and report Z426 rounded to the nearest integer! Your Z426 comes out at 80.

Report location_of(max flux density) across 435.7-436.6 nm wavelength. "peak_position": 436.520 nm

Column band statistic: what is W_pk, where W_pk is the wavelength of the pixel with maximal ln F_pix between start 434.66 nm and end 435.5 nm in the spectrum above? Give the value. 434.814 nm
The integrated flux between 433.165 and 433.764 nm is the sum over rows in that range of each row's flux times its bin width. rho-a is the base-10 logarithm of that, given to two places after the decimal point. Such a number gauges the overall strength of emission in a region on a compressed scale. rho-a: 1.75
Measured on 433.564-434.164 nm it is 1.70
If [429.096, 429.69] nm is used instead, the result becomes 1.56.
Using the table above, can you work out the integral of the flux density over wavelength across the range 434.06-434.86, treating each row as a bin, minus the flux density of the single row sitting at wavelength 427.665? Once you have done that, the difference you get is 19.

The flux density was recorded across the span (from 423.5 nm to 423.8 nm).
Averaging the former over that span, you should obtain 52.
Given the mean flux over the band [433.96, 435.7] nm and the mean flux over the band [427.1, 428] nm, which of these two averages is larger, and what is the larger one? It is 89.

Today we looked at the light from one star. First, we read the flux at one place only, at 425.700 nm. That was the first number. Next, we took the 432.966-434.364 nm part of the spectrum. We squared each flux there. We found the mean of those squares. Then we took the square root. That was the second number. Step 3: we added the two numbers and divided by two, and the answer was 71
